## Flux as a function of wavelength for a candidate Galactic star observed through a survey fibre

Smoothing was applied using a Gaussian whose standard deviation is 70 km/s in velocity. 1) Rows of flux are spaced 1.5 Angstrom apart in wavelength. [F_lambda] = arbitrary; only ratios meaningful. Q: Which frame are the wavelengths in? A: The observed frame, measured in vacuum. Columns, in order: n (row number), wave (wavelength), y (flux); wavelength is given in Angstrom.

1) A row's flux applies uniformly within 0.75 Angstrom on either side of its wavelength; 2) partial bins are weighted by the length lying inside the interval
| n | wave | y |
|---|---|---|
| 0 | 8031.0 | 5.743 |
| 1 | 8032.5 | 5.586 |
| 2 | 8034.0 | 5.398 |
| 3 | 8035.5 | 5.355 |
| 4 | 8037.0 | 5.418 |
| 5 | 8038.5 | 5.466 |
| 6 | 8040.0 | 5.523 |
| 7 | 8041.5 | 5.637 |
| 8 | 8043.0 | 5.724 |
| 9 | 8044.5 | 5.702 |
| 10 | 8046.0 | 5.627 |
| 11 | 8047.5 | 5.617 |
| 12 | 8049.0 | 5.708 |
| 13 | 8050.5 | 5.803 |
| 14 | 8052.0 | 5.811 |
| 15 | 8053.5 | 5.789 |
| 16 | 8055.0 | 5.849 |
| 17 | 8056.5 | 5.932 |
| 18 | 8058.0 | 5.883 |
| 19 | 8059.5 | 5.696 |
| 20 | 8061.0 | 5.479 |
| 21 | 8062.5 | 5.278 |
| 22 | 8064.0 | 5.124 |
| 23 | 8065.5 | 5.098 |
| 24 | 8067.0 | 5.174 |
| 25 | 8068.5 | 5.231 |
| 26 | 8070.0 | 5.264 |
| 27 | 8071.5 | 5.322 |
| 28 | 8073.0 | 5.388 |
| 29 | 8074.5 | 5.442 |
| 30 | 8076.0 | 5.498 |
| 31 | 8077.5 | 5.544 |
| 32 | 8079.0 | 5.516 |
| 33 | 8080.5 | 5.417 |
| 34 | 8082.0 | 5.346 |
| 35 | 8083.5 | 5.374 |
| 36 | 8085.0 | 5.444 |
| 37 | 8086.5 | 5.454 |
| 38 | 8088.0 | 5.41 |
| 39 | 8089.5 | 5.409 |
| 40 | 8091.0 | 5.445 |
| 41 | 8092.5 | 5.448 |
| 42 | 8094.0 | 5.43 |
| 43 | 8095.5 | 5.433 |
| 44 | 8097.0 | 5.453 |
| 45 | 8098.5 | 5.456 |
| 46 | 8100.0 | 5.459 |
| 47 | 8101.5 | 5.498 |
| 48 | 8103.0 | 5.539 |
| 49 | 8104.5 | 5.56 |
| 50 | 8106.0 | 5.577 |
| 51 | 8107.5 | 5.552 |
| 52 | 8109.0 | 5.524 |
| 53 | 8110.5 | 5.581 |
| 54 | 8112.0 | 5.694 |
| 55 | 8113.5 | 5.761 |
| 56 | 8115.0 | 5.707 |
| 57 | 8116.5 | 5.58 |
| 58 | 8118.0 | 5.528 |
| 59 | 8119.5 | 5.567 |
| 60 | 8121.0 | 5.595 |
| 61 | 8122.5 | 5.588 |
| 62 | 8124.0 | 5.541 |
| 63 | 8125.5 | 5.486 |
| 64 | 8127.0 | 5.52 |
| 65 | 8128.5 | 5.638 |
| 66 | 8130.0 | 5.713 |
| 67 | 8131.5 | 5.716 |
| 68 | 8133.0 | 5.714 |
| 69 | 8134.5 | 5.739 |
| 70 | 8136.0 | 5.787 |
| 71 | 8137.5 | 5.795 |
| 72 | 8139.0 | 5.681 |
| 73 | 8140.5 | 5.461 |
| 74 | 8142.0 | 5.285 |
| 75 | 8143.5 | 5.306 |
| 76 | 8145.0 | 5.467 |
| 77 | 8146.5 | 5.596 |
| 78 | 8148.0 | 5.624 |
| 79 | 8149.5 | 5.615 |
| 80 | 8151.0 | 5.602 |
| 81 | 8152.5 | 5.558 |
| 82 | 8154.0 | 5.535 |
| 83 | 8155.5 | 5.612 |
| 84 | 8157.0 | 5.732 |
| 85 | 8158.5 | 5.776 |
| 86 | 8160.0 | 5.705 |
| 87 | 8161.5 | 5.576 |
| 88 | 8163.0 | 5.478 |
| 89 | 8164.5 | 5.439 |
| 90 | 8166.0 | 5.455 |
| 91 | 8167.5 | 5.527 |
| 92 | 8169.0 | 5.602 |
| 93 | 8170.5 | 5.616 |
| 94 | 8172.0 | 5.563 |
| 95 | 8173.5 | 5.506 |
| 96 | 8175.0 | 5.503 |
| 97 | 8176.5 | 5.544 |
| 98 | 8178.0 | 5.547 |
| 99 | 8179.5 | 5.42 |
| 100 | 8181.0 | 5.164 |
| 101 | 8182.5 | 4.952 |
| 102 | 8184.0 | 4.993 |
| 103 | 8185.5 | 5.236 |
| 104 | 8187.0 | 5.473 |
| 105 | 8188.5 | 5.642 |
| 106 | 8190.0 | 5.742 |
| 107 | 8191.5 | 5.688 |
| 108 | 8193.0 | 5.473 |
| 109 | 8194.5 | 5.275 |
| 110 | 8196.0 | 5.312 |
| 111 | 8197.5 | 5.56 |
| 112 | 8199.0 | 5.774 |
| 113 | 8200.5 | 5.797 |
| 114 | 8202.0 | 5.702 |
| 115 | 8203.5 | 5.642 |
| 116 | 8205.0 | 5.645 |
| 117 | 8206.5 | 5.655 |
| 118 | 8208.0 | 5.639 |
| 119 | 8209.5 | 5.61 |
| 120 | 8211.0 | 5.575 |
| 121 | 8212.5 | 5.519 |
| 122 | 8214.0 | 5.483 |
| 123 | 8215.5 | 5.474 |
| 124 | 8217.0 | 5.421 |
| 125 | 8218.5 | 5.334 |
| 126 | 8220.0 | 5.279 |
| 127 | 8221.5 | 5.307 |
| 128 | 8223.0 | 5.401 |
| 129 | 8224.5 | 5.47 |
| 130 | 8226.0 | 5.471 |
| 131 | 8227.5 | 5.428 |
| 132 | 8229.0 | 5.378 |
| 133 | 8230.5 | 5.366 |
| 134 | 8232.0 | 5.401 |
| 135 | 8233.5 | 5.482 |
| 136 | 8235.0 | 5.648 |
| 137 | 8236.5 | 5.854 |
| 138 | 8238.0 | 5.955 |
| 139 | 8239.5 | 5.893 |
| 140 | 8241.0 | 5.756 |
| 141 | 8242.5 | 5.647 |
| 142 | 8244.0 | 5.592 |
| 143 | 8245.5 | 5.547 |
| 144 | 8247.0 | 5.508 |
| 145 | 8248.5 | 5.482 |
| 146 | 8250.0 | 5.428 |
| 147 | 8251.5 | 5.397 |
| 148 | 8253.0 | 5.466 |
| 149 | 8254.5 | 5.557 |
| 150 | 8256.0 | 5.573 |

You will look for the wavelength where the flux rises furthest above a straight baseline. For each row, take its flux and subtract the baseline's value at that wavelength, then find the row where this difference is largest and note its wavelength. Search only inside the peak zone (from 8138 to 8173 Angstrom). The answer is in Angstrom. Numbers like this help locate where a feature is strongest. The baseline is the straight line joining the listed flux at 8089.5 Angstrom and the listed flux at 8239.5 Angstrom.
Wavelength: 8158.5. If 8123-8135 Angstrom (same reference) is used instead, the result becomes 8134.5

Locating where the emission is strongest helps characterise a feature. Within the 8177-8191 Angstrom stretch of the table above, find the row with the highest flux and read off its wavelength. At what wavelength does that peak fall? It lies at 8190.0 Angstrom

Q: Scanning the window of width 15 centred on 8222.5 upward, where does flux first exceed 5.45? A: 8215.5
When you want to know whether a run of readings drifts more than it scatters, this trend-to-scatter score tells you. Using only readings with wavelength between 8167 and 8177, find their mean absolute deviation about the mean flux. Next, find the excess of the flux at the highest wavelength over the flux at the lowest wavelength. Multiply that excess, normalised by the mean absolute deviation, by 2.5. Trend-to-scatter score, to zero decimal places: 1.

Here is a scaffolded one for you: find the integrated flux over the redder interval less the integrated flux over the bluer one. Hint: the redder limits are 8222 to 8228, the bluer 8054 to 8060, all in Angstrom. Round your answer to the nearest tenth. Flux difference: -2.4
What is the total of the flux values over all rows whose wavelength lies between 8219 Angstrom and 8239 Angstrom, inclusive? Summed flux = 71.4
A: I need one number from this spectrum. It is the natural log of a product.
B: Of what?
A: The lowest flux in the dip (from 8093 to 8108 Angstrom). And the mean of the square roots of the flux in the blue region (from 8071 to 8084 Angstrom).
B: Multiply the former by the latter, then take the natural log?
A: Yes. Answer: 2.54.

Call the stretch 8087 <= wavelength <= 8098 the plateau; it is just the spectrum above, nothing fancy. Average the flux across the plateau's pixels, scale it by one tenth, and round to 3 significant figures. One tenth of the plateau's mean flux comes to 0.543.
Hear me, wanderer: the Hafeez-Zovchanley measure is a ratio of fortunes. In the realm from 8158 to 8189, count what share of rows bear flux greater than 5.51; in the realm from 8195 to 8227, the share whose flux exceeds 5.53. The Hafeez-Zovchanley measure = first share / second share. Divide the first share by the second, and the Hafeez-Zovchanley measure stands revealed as 1.0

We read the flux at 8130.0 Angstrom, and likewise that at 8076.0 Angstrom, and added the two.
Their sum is 11.2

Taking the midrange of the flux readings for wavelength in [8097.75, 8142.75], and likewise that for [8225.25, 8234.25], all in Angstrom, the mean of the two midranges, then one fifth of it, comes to 1.10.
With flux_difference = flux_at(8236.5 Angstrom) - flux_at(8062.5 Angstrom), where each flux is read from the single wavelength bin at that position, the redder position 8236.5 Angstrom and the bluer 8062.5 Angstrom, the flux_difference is 0.6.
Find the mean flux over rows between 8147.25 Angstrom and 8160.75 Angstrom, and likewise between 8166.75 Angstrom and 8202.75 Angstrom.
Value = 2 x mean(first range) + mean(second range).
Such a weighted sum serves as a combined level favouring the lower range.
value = 16.8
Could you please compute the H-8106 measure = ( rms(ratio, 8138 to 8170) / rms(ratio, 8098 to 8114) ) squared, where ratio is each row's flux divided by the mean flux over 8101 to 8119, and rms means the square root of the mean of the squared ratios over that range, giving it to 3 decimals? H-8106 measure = 0.997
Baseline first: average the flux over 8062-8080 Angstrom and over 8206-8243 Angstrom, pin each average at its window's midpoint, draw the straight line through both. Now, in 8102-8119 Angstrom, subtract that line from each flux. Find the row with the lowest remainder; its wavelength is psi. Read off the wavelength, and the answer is 8118.0 Angstrom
